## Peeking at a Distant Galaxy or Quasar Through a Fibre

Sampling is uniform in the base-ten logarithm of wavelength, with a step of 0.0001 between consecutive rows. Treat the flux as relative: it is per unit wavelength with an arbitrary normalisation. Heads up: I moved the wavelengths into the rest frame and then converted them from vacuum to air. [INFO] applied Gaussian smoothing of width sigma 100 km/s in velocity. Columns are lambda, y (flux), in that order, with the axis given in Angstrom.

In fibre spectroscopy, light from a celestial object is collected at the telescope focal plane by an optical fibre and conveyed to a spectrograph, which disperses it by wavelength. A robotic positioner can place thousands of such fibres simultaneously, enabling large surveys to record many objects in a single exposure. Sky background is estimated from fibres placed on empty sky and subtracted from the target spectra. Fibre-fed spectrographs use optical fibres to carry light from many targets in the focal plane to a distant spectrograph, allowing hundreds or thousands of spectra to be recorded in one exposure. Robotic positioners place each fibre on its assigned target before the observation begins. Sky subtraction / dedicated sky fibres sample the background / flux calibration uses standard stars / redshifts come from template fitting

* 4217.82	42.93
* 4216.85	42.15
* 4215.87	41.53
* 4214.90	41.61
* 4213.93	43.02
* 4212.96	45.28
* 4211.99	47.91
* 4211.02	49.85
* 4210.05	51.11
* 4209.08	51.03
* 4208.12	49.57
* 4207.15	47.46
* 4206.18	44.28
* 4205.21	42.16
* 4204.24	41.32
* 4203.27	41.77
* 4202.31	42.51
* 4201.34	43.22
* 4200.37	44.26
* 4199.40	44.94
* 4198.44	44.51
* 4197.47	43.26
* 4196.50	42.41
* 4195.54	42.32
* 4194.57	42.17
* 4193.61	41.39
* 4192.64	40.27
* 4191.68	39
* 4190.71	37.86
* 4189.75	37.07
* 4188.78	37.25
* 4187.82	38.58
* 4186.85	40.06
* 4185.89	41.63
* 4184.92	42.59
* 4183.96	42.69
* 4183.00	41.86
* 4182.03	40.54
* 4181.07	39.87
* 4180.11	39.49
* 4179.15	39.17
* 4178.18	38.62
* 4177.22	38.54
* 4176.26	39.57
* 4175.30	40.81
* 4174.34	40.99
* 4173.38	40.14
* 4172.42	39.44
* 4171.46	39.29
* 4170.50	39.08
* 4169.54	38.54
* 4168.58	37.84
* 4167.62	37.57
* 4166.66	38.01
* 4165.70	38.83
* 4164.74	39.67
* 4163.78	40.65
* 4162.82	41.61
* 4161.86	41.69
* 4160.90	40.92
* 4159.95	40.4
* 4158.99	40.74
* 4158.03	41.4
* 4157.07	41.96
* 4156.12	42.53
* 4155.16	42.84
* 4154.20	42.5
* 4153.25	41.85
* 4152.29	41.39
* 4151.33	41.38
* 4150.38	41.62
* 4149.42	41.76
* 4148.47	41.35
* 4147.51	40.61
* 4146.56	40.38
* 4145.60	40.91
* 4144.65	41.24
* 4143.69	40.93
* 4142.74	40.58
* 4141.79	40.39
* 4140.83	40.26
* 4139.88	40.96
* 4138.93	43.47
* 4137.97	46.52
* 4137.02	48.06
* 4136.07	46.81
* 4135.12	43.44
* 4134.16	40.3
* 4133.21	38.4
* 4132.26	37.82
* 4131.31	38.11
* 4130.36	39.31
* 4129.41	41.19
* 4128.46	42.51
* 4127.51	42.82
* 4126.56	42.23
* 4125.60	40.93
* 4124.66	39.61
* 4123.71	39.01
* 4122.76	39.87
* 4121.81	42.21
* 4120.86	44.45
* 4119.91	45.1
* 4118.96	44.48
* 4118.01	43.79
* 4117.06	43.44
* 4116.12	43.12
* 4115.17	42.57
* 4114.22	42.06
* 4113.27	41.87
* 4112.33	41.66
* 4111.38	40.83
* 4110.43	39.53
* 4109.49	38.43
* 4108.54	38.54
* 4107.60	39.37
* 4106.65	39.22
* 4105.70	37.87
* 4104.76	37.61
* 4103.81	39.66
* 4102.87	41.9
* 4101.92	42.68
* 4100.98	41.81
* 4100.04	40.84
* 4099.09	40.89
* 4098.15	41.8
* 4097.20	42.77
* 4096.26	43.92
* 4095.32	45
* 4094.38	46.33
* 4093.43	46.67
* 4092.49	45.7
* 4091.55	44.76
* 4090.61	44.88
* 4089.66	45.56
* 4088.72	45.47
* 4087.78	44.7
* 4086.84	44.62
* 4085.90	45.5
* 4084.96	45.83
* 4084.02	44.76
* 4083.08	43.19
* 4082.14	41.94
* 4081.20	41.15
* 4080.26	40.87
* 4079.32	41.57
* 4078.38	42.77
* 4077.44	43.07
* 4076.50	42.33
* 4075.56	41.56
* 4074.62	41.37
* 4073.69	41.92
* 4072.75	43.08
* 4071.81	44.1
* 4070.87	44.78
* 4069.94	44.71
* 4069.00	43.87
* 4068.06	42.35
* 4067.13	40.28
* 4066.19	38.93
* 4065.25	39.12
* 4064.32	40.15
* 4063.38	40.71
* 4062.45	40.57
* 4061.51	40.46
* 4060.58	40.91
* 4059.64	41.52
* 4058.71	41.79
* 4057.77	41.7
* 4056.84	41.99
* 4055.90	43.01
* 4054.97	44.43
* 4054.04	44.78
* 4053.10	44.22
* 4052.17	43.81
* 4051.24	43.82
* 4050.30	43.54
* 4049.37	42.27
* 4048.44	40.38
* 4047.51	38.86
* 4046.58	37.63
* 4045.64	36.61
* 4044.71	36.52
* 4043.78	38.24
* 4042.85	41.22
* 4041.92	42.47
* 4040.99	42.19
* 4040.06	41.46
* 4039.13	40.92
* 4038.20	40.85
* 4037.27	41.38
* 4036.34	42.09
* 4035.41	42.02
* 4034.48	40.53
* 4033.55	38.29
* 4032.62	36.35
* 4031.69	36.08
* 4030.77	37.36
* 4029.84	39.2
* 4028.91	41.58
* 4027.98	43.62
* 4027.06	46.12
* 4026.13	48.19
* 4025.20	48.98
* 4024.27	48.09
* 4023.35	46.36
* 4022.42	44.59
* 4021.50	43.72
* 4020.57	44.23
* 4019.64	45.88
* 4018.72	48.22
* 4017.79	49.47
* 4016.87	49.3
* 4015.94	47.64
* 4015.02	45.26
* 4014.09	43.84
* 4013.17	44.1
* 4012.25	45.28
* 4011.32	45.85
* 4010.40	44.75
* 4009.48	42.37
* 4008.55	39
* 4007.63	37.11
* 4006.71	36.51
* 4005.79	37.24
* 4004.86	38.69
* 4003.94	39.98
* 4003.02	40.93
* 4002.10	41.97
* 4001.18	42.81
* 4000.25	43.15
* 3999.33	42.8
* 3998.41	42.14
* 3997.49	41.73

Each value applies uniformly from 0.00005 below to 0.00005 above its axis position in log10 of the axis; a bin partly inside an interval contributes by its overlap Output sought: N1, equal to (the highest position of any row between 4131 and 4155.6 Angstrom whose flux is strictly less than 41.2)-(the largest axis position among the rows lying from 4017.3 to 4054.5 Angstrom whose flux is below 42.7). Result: 98.1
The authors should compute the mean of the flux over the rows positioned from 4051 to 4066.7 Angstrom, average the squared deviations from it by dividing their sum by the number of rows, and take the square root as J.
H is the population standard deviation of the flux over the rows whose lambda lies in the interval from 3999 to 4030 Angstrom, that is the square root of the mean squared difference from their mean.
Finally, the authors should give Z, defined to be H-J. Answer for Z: 1.8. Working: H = 3.6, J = 1.8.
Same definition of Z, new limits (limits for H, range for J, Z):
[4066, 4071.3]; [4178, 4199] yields 0.2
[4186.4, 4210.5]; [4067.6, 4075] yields 2.6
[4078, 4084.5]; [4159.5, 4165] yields 0.6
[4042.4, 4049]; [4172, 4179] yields 0.8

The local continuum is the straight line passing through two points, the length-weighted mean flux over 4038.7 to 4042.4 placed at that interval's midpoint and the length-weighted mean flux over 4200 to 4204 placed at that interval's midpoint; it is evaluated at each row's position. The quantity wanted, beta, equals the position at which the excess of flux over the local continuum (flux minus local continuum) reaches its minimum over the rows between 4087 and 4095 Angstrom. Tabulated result 4087.78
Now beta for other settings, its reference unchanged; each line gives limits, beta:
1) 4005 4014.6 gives 4006.71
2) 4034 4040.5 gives 4034.48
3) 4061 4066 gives 4065.25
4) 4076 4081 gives 4080.26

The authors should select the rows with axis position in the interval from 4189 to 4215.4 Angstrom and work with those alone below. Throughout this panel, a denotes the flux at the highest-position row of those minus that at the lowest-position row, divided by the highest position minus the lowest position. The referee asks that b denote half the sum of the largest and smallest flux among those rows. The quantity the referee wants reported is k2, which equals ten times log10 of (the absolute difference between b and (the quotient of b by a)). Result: 23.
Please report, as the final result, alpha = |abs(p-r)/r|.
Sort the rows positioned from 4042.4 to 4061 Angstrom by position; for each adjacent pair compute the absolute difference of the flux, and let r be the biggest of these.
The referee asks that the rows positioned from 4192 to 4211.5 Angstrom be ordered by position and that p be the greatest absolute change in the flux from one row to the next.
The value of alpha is 0.1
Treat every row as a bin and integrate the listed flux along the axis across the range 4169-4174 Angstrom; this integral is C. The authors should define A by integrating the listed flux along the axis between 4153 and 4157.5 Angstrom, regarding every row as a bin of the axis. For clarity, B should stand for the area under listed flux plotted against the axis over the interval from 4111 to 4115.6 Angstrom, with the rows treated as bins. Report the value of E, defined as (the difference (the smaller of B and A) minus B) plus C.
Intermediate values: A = 191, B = 192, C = 197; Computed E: 195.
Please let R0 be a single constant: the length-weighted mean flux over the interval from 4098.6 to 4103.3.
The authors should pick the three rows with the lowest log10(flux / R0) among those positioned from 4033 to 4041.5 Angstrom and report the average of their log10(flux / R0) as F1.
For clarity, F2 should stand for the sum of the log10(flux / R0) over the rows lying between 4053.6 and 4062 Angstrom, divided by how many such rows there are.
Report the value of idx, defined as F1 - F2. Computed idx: -0.03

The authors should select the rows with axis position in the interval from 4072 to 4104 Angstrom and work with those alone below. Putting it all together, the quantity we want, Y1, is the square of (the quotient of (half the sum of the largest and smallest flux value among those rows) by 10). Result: 18.6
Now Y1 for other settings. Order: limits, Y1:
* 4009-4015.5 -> 19.5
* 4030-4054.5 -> 16.3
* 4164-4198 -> 16.1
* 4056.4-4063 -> 17.0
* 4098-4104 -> 16.9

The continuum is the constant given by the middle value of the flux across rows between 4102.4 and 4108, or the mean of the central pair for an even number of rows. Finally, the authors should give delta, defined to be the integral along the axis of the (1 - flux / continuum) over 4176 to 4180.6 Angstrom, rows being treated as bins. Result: 0.03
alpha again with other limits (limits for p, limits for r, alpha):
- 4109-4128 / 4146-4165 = 1.4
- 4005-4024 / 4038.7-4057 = 0.1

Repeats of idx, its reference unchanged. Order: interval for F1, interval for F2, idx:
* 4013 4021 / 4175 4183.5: 0.04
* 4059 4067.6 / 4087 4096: -0.06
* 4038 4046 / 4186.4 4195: -0.02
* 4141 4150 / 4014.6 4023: -0.06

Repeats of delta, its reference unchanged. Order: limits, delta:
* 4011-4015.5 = -0.64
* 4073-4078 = -0.36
